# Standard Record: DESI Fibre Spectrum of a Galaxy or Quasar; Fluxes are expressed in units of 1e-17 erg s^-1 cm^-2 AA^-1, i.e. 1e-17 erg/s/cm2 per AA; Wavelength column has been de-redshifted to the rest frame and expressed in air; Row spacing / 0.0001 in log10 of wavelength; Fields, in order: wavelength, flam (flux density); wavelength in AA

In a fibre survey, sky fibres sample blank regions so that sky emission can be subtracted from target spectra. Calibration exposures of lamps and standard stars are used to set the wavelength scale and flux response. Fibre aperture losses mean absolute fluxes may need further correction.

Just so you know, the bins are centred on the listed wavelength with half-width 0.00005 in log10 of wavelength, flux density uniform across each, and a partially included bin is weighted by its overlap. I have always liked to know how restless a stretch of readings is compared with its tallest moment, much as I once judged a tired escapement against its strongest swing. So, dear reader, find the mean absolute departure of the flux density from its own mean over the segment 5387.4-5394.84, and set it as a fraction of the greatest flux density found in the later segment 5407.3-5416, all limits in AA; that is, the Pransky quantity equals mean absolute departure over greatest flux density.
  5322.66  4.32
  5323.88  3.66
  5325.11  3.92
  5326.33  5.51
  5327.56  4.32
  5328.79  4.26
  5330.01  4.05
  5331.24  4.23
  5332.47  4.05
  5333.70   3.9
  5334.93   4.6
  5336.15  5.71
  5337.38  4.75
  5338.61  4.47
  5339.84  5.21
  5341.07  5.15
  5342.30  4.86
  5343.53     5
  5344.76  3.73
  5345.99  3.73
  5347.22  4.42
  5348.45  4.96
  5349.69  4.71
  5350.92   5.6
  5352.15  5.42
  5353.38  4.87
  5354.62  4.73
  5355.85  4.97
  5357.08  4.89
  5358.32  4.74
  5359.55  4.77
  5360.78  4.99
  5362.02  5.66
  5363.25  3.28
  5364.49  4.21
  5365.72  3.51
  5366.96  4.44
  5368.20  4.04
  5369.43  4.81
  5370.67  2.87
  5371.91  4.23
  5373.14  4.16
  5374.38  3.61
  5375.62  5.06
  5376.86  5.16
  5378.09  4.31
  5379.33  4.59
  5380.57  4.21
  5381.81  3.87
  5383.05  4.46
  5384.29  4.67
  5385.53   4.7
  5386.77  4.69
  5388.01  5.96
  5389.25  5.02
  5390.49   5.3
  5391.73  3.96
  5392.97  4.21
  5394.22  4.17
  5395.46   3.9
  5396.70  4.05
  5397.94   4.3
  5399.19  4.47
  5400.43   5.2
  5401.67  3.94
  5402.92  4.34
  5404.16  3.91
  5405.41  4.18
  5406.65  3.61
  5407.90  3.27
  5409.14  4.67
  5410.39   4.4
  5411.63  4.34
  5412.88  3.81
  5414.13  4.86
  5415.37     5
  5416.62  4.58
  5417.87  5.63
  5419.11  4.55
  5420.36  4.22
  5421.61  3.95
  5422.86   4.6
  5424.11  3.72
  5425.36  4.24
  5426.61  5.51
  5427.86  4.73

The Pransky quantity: 0.131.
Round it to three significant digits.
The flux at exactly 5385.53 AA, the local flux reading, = 4.70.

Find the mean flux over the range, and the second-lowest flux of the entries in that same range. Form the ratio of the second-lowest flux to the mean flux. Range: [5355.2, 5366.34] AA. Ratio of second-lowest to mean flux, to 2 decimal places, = 0.77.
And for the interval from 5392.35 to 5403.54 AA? 0.92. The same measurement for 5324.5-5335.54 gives 0.91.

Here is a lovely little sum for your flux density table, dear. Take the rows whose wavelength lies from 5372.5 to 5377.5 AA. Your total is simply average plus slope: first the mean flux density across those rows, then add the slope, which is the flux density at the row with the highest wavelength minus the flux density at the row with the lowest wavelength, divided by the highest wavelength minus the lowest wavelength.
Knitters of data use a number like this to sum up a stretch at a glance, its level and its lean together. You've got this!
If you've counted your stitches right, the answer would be 4.8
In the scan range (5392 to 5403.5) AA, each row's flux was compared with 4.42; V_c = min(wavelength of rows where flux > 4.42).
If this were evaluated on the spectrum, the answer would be 5399.19 AA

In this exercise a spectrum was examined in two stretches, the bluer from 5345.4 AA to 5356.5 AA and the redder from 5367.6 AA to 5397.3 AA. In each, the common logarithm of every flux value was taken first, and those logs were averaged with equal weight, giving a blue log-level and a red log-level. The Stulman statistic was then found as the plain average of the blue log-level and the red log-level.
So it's 0.661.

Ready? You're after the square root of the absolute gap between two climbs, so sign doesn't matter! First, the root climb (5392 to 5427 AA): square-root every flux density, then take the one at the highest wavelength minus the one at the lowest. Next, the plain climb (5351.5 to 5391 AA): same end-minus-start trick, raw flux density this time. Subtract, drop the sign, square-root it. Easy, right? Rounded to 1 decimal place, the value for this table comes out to 0.6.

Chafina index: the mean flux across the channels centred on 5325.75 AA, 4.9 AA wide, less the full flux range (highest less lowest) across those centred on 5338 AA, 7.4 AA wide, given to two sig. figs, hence 3.1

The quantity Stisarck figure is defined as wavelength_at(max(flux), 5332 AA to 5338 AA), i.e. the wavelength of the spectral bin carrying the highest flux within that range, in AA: 5336.15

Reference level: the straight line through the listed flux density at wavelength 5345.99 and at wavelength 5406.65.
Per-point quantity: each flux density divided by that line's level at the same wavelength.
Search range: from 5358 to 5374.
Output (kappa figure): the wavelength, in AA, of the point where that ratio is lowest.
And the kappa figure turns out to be 5370.67 AA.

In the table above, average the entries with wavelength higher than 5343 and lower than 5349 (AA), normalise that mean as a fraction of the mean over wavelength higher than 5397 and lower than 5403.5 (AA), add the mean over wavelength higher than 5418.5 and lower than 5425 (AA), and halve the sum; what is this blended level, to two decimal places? 2.59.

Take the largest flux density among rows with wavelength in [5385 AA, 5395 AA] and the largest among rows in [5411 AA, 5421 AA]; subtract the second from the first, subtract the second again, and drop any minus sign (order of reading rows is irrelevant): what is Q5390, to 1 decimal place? 5.3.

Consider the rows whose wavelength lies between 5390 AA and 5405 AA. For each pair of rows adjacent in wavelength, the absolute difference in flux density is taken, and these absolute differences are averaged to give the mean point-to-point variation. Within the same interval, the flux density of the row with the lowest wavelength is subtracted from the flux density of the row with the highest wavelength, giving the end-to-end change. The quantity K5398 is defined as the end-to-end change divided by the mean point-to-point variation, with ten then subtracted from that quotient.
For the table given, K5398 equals -12.9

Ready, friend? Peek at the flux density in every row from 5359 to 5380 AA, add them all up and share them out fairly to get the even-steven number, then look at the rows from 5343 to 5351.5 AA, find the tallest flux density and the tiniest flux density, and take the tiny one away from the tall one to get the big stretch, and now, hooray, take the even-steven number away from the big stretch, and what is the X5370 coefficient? -2.5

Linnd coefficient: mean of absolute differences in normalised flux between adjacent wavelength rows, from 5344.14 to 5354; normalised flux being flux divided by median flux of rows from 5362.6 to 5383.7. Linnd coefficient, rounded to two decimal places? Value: 0.11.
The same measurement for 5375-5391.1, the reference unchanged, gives 0.10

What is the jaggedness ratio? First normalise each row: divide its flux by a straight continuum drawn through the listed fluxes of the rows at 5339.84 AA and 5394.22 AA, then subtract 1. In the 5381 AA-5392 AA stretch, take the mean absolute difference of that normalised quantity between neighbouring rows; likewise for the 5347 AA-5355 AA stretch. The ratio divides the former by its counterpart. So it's 1.7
